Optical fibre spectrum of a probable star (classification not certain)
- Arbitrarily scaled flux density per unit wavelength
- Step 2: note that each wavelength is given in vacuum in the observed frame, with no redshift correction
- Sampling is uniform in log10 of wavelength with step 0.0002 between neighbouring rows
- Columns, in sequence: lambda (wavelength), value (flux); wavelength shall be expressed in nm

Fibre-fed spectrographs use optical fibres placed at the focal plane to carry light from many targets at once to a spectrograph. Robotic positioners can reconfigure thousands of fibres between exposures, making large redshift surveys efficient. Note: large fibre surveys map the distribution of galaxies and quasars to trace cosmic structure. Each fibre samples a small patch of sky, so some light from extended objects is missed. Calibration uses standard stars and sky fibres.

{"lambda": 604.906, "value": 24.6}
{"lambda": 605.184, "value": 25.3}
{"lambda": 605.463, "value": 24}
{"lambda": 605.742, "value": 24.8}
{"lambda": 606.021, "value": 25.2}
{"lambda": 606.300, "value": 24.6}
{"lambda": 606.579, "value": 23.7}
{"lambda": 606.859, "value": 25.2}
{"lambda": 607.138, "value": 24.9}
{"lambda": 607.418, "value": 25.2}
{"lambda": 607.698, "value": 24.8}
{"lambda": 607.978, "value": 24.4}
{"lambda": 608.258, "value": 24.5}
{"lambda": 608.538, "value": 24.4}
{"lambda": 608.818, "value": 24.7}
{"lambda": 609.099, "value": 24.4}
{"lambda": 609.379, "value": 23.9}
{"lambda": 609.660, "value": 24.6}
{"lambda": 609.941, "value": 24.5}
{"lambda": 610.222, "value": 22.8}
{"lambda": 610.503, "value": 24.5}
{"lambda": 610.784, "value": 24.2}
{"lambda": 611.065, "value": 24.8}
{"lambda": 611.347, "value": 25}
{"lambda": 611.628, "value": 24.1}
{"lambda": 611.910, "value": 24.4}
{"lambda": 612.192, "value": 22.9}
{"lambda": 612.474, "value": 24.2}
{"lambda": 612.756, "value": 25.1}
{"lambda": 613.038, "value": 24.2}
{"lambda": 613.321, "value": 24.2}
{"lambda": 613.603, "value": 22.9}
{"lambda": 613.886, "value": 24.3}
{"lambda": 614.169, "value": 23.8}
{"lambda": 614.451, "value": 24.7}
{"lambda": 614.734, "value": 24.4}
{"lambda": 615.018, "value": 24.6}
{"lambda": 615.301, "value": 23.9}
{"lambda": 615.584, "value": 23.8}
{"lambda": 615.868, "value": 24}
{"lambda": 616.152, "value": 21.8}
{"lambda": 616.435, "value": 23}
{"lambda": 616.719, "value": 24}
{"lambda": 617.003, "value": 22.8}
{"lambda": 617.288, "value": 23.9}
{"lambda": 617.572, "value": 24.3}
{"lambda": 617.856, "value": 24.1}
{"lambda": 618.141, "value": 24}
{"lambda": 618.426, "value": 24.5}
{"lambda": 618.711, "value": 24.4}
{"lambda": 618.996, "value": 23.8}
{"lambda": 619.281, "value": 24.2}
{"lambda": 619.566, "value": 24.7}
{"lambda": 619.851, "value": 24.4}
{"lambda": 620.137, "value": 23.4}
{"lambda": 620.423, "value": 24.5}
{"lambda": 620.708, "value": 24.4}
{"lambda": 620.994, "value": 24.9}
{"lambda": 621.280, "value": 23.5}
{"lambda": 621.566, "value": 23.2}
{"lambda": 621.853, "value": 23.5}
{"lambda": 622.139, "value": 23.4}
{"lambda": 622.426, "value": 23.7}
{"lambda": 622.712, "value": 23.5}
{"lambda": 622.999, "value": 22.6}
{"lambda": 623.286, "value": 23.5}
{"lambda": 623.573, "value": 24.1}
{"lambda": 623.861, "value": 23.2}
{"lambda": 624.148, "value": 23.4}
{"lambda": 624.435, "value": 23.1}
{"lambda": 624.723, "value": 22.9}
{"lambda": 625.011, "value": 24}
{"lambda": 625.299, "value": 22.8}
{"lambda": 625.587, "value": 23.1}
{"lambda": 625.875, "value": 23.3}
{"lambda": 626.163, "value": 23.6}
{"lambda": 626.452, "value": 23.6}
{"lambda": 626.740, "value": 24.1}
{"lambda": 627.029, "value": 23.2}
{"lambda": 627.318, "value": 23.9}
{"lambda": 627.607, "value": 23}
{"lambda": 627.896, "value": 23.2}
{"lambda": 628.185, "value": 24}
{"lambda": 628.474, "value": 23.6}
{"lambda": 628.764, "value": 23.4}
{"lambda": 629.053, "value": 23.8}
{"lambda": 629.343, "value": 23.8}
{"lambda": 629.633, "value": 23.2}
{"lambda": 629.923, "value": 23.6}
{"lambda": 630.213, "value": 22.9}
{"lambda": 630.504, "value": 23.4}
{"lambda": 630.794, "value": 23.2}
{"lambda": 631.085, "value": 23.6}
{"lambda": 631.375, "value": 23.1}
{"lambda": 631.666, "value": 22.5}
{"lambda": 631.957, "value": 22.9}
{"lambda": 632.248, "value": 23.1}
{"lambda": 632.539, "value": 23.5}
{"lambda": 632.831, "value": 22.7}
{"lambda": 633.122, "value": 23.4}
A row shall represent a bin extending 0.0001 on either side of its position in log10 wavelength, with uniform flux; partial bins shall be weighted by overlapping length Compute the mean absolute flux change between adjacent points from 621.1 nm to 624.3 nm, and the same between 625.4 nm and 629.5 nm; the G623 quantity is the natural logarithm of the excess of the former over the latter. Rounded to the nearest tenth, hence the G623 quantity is -3.1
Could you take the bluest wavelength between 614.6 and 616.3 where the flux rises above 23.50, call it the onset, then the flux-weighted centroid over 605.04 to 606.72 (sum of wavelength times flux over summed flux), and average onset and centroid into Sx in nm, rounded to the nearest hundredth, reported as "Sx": 610.31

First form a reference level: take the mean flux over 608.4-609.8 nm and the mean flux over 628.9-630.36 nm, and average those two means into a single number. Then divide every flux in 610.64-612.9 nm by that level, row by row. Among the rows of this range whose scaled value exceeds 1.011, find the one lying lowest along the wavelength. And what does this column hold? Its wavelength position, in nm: 610.784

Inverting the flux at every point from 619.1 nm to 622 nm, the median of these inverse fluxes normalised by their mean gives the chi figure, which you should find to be 0.990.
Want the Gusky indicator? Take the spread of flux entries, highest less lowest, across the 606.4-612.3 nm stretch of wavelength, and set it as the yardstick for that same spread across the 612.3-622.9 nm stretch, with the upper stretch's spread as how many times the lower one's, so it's 1.4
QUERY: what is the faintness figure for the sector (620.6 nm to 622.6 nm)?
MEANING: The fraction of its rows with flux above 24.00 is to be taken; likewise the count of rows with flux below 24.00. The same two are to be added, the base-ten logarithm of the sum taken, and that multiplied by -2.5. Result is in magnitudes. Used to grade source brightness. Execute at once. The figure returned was -1.8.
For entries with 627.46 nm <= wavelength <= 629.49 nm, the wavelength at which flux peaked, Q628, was 628.185 nm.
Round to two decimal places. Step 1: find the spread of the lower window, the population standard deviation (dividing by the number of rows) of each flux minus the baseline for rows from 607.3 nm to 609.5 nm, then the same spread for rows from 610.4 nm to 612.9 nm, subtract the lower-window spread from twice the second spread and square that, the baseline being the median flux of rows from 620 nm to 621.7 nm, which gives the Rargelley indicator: 0.77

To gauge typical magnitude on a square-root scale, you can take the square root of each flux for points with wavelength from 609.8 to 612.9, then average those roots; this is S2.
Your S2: 4.92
